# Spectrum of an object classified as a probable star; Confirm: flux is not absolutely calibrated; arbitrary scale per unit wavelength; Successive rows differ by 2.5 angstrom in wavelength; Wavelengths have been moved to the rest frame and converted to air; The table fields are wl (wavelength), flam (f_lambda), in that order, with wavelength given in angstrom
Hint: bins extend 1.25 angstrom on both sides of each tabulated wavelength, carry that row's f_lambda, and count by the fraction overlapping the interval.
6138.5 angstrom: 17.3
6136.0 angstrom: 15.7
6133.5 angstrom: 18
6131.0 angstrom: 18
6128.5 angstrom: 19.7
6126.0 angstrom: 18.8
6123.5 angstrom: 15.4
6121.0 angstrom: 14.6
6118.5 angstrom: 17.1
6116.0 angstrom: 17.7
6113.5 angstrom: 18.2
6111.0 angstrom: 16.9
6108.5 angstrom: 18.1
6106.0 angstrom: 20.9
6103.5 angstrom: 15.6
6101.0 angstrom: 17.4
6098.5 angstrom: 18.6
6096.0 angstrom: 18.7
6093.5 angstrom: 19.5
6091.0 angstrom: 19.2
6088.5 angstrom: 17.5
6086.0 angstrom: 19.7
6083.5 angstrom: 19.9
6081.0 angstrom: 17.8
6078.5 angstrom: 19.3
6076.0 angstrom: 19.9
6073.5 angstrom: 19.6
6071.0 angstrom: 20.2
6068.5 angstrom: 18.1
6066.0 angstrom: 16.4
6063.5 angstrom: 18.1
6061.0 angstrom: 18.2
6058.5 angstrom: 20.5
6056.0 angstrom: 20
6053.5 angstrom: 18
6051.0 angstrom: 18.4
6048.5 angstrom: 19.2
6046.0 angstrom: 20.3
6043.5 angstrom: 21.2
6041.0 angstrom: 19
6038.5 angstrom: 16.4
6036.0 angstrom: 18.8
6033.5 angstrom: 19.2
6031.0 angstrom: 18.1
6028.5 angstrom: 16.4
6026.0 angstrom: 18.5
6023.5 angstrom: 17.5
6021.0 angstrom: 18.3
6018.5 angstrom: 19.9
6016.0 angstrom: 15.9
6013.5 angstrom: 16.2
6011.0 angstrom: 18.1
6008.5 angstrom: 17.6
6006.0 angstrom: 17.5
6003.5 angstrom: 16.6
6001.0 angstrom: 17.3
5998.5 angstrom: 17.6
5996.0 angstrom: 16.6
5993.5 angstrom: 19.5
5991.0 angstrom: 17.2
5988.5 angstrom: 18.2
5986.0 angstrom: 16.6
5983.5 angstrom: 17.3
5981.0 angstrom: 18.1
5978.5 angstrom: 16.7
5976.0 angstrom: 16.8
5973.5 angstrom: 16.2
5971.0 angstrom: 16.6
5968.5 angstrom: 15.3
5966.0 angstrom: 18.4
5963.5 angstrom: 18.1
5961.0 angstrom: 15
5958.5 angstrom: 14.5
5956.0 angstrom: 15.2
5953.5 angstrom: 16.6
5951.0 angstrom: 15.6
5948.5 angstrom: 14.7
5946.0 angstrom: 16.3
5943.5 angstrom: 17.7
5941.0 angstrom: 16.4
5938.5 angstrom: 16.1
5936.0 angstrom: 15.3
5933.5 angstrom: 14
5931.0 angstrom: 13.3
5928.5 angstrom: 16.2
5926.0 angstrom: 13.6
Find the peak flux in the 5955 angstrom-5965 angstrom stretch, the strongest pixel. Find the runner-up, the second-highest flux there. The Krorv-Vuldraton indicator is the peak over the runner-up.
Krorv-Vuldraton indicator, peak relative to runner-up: 1.19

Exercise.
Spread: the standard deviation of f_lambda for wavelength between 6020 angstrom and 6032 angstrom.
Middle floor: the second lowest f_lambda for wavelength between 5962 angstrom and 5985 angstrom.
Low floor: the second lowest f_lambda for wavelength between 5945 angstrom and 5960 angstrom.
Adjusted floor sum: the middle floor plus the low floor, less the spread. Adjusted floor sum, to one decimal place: 30.1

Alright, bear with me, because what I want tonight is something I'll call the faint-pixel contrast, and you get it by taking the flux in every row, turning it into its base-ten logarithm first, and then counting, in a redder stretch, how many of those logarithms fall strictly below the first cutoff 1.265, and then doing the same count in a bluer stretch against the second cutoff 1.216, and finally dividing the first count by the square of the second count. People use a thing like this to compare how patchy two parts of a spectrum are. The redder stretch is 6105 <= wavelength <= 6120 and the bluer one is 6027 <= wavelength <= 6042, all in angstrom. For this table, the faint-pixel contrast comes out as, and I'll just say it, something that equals 1.25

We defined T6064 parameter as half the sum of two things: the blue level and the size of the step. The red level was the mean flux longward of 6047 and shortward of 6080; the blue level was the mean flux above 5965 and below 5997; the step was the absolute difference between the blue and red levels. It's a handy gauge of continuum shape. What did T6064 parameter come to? 9.5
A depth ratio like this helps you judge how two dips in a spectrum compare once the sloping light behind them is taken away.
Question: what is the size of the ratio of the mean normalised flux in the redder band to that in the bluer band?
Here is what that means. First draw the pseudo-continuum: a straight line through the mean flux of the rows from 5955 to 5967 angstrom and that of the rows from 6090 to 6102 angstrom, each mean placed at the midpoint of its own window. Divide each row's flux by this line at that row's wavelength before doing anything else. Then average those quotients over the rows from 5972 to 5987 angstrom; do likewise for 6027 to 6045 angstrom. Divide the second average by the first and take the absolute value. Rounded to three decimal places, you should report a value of 1.025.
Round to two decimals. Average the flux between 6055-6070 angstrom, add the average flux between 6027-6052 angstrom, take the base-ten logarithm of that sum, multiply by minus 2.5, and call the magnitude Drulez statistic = -3.93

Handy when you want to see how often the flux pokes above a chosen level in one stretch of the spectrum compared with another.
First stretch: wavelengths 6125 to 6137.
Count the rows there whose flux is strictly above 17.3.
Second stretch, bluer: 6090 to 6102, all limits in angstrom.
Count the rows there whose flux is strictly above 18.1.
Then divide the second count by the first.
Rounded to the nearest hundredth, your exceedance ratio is 1.00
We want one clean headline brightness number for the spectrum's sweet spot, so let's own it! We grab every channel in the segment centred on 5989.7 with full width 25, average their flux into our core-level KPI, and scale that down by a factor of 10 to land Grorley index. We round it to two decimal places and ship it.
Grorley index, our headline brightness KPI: 1.75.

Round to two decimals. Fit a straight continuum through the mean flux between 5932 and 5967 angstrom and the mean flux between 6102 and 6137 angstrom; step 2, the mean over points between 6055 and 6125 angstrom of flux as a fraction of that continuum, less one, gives 0.06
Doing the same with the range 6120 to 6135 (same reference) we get -0.01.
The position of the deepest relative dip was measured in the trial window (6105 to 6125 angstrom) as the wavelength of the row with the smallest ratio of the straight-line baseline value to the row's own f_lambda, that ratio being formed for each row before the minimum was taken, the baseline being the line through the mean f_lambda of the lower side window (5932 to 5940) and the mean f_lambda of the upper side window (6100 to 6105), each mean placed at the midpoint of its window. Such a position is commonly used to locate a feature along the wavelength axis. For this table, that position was 6106.0 angstrom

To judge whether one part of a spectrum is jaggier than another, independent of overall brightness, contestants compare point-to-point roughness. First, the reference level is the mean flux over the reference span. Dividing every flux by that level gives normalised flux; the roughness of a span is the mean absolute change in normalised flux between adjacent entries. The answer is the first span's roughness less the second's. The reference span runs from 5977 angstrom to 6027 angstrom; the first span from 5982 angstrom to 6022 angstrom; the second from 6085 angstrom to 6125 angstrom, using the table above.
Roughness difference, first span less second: -0.013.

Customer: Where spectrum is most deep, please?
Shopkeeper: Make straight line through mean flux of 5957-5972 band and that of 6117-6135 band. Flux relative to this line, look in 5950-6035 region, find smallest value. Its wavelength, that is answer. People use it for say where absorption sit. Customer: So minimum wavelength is 5958.5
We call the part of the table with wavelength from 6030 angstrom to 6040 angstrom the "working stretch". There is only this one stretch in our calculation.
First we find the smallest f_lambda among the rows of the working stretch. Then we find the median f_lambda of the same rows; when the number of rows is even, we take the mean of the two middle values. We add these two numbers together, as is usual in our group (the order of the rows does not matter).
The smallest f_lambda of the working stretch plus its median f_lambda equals 35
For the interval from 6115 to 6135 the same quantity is 32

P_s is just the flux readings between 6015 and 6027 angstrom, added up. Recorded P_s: 90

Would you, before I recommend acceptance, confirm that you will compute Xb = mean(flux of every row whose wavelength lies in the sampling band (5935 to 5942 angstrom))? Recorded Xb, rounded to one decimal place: 15.9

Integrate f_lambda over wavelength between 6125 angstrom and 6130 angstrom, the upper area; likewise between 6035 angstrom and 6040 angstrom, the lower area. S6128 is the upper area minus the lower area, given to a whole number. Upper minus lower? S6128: 8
